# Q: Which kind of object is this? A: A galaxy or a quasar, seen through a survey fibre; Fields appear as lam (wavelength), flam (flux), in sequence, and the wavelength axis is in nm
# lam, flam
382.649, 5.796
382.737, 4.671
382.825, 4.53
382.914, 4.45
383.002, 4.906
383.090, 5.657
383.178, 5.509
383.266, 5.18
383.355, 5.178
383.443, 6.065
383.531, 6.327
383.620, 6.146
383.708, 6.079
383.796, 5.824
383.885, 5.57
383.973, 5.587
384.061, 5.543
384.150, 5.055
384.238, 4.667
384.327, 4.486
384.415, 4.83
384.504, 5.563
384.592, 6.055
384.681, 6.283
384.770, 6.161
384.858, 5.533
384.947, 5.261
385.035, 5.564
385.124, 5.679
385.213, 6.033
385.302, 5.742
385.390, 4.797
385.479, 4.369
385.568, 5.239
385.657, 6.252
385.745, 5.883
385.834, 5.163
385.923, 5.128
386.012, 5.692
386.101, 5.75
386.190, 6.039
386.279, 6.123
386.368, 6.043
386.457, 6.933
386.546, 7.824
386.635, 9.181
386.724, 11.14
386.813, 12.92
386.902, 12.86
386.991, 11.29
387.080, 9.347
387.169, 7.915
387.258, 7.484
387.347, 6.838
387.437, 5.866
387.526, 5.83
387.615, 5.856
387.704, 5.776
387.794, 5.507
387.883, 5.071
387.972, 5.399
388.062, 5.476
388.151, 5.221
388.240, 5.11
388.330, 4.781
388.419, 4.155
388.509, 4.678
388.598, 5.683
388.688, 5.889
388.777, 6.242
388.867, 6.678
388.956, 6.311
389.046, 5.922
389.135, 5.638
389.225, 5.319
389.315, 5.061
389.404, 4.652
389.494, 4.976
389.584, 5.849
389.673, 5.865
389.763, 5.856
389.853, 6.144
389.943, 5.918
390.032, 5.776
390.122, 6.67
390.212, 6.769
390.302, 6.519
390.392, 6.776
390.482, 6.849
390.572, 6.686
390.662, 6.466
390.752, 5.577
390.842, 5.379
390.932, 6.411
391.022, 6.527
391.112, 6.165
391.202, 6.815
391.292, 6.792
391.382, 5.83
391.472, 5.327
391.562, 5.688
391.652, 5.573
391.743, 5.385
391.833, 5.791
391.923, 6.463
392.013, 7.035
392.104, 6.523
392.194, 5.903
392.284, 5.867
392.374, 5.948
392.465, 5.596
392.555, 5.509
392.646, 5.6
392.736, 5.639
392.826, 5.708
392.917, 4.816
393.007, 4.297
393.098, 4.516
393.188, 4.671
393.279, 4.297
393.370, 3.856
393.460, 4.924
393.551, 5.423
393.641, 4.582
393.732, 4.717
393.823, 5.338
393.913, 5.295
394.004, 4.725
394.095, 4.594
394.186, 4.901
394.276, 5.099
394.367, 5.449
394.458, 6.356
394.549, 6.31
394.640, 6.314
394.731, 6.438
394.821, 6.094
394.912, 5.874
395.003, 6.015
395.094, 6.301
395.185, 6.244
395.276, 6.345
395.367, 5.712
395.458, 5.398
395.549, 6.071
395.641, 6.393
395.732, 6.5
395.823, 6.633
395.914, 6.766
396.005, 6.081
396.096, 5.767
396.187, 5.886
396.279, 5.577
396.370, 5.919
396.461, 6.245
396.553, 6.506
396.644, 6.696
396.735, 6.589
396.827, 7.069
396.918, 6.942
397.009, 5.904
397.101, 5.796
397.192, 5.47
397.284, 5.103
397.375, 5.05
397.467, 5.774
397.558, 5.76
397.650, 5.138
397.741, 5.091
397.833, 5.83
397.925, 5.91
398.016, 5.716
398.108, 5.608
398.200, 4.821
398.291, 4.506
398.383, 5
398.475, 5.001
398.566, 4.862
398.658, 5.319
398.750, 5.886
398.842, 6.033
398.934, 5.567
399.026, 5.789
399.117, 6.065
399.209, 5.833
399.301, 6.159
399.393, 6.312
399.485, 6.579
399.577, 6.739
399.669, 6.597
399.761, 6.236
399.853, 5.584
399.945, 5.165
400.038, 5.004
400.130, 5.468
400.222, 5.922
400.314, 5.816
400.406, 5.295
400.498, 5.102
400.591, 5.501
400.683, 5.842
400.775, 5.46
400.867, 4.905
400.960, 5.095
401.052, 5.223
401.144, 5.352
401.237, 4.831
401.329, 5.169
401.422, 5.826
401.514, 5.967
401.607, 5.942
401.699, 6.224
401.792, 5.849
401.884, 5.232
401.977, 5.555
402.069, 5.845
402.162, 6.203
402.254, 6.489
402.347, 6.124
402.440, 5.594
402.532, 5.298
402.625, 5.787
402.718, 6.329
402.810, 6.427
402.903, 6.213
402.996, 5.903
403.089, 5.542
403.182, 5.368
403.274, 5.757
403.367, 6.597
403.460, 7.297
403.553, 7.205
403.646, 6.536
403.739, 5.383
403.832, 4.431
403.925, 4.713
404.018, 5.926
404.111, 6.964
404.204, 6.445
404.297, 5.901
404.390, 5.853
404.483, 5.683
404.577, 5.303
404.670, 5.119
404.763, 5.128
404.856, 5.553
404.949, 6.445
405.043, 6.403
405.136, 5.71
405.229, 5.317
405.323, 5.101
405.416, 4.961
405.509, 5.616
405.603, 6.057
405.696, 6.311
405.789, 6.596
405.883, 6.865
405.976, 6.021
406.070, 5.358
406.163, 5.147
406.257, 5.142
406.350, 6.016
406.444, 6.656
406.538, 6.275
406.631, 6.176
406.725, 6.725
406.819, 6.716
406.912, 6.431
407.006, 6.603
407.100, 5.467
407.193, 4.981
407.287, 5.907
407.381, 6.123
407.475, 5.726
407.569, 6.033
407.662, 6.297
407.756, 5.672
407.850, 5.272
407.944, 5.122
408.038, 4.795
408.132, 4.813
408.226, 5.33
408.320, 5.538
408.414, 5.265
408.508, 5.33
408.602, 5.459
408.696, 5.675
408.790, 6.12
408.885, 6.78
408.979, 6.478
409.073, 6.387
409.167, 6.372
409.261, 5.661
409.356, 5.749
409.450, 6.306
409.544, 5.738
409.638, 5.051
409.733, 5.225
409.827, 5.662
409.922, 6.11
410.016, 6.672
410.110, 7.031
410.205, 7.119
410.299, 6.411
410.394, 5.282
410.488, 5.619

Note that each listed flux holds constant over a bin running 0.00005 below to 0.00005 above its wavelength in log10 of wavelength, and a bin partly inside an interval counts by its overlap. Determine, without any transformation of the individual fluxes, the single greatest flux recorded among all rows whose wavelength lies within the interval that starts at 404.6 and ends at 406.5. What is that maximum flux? 6.865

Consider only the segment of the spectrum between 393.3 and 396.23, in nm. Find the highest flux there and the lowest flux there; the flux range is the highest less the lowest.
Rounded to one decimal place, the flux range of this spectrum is 2.9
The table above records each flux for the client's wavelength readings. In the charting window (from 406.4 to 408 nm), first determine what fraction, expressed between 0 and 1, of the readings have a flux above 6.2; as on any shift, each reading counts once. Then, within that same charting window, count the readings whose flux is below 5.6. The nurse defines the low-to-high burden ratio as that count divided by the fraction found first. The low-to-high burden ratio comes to 10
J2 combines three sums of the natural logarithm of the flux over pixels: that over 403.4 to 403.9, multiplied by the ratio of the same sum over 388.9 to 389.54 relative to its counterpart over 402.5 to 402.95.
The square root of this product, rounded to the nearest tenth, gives 3.4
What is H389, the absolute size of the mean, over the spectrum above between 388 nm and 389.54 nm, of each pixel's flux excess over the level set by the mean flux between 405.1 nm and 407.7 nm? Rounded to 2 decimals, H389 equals 0.54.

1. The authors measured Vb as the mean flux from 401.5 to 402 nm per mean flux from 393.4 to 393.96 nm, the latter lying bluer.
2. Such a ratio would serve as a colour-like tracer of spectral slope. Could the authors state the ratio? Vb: 1.15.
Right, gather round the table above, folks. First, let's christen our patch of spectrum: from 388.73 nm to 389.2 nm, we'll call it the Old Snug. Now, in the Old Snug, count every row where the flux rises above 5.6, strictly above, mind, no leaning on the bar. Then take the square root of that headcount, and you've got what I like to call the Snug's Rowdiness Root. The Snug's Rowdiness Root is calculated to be 2.2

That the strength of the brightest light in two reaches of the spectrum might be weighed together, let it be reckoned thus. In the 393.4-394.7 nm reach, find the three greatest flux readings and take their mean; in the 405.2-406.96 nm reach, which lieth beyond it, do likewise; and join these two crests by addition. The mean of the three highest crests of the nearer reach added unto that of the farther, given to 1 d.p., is 13.1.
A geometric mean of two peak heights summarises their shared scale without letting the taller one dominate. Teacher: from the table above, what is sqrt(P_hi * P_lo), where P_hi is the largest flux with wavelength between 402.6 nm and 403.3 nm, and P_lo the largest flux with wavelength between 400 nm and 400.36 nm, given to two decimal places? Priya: 6.17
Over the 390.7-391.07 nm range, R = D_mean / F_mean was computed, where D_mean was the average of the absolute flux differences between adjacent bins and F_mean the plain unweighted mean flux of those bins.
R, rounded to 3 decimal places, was 0.075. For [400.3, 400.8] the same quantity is 0.067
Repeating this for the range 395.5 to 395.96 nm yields 0.027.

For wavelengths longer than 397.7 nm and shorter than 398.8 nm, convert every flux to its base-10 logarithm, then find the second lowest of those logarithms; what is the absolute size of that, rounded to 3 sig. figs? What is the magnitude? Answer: 0.683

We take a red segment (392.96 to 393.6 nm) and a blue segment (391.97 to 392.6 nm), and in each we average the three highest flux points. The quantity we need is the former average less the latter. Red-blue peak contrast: -1.5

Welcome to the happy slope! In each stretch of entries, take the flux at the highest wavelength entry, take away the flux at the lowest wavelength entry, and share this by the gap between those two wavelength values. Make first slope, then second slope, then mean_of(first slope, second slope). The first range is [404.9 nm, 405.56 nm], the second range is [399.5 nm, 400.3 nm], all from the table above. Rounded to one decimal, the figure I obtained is -1.4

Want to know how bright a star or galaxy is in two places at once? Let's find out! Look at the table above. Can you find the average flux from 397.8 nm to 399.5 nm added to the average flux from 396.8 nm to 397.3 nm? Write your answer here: 11.7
